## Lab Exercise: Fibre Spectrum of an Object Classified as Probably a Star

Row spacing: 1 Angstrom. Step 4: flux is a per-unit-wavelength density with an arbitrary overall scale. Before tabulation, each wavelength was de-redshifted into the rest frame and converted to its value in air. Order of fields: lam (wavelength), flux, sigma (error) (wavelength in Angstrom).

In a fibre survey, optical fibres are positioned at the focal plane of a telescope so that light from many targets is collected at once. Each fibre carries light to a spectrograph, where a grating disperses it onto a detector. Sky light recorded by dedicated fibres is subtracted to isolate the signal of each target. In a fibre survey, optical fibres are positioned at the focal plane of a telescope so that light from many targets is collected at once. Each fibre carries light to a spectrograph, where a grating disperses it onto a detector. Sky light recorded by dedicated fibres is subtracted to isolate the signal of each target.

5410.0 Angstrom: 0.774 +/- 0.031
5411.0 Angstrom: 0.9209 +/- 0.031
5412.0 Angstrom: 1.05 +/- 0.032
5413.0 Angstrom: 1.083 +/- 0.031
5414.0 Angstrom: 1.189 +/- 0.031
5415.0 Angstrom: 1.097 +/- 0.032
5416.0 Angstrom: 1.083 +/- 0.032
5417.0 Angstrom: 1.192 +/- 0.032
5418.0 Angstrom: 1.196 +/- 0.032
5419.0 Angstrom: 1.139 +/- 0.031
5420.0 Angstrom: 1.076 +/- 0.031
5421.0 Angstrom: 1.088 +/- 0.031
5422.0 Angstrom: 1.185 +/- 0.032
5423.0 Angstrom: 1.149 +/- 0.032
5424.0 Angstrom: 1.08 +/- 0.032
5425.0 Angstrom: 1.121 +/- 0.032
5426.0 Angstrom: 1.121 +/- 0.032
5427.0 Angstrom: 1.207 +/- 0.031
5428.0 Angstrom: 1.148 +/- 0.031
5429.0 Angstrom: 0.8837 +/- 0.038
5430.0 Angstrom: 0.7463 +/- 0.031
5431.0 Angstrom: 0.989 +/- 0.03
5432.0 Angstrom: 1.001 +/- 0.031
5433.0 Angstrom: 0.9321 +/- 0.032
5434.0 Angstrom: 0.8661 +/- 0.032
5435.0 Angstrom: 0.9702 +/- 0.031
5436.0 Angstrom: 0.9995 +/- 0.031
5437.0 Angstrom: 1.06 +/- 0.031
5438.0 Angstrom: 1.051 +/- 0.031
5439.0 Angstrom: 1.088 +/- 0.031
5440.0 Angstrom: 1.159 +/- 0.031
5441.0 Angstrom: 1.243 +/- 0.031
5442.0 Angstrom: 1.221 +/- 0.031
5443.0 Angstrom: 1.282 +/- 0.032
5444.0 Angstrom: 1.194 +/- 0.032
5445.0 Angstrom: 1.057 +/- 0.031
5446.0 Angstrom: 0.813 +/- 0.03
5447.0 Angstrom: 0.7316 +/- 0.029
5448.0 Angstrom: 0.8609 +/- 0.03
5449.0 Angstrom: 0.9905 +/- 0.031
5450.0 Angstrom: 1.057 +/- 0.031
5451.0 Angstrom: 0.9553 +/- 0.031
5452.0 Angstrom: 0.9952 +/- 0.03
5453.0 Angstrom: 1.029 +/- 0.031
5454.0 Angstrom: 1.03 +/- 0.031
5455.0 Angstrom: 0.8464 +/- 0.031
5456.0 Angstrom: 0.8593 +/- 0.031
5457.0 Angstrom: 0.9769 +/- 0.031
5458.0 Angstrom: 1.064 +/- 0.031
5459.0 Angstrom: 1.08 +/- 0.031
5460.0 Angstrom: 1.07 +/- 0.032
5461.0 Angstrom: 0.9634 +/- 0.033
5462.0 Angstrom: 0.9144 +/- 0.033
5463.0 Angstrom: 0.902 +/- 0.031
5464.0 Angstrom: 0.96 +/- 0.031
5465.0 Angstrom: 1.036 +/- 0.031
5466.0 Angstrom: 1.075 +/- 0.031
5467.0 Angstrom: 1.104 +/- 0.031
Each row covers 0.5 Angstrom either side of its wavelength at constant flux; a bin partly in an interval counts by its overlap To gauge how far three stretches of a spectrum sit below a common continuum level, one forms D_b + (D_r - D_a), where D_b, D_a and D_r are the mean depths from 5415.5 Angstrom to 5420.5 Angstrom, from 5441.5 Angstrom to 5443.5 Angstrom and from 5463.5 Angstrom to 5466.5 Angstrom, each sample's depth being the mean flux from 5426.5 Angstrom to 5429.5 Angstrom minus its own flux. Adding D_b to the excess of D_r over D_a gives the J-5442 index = 0.17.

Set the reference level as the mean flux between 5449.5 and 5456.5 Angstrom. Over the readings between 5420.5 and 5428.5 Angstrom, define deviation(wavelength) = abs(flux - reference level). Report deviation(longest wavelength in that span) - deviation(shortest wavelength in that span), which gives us 0.06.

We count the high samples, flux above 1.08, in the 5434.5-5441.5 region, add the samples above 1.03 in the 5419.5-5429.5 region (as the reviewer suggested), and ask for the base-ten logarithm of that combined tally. 1.08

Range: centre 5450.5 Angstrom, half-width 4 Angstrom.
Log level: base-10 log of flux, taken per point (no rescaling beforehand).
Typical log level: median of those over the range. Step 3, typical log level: -0.003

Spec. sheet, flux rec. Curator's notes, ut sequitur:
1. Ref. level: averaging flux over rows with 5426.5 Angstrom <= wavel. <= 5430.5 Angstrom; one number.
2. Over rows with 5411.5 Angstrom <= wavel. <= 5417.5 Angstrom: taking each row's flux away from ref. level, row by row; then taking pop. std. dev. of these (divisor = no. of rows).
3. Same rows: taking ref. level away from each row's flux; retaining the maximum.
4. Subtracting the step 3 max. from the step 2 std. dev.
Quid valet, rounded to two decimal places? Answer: -0.14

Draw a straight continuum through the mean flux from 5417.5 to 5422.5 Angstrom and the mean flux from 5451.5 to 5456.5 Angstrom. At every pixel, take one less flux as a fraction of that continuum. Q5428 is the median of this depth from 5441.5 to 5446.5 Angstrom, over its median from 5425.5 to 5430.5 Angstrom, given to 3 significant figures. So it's 12.2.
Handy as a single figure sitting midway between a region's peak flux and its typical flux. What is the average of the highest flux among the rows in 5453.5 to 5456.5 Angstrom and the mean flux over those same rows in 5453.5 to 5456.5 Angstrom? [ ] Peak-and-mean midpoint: 0.97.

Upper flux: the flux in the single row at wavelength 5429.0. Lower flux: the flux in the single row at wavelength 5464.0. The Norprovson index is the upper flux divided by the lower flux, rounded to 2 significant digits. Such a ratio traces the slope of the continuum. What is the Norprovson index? 0.92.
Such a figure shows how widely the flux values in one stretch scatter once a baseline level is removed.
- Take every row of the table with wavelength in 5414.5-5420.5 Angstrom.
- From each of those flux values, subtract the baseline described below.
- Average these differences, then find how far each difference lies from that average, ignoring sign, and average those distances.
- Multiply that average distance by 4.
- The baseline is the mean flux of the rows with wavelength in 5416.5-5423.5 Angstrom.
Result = 0.18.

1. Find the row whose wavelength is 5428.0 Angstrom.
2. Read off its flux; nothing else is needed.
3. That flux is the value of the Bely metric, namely 1.148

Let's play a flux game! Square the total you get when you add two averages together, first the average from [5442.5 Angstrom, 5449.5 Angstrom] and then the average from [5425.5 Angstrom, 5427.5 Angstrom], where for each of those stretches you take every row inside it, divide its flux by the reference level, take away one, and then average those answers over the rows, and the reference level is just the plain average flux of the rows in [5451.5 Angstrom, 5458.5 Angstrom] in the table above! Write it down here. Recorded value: 0.047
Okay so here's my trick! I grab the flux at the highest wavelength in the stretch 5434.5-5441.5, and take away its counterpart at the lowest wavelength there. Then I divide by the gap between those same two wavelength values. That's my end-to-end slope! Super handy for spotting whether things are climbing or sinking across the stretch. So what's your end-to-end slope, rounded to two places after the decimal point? 0.05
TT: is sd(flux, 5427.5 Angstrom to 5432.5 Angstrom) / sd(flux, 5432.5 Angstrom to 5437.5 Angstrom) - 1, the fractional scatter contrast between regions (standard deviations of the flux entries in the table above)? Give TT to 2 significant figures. 1.1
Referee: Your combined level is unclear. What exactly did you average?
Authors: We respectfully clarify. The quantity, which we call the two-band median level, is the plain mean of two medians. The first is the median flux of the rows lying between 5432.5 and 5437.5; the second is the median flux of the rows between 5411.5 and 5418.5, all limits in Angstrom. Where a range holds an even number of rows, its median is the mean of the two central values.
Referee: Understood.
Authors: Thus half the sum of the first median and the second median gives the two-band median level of 1.03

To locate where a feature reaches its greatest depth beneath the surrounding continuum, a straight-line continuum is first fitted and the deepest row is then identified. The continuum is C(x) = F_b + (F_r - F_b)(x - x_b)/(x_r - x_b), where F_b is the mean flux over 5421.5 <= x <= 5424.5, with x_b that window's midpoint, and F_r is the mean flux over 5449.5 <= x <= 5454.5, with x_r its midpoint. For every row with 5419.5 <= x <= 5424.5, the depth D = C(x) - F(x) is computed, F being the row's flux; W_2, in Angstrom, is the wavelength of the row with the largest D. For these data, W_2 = 5420.0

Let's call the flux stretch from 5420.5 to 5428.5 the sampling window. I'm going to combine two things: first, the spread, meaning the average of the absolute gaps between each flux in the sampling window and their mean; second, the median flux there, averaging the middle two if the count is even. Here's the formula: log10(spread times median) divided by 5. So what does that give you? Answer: -0.281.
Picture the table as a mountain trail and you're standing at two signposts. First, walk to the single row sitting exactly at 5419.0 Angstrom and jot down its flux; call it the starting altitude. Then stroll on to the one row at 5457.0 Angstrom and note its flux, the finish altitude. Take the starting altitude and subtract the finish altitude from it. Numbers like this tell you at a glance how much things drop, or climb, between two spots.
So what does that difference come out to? 0.16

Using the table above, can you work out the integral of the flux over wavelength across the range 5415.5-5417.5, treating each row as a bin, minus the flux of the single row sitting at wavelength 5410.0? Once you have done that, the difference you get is 1.50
